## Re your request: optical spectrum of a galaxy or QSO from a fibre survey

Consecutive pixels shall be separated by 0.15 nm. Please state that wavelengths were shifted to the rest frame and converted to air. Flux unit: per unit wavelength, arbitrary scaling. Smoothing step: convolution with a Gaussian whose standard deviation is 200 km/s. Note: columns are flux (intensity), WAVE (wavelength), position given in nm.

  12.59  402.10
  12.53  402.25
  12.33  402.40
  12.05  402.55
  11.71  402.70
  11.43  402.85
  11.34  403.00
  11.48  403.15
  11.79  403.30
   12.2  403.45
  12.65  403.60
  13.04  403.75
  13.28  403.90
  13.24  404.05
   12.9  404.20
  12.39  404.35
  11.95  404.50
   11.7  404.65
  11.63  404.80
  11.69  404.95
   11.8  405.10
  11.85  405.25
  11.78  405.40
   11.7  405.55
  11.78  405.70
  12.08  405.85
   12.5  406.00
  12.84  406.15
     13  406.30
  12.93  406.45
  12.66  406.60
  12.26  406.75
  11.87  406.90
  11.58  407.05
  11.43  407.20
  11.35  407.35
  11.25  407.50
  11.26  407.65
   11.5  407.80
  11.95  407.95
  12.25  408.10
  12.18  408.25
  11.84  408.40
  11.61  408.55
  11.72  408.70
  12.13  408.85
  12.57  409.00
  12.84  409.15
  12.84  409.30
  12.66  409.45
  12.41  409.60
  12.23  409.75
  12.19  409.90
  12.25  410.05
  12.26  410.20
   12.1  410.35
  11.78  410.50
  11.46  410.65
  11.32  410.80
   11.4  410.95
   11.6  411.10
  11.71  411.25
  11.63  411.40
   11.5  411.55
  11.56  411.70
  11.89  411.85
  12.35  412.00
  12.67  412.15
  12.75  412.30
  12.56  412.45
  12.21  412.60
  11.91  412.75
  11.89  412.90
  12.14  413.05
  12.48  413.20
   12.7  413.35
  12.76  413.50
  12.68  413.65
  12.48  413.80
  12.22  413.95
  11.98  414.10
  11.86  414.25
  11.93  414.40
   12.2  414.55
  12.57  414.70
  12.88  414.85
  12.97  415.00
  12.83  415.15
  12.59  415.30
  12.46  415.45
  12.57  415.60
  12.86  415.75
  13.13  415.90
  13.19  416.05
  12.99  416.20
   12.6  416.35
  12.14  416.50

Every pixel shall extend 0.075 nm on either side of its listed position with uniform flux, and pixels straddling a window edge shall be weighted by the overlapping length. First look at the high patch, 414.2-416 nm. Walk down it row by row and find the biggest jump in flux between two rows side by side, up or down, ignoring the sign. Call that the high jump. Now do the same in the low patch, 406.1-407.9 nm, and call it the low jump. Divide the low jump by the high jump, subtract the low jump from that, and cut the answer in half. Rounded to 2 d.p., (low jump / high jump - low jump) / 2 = 0.34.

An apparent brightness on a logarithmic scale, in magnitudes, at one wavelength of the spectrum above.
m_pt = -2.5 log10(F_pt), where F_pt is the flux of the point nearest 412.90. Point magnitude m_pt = -2.69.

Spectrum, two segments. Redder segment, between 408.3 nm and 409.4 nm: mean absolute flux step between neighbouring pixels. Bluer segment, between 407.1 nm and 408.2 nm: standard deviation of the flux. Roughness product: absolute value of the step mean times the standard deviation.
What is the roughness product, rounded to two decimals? 0.09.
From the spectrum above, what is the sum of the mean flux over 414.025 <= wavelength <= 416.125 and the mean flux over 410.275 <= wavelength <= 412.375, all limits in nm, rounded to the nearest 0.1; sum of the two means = 24.4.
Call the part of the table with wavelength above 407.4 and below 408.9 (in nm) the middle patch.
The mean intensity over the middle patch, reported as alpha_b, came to 11.8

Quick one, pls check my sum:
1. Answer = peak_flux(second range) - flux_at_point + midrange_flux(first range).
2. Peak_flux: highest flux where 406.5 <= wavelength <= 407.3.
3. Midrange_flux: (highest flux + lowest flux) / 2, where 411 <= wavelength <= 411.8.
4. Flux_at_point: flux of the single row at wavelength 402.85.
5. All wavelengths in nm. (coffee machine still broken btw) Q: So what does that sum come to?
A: 12.8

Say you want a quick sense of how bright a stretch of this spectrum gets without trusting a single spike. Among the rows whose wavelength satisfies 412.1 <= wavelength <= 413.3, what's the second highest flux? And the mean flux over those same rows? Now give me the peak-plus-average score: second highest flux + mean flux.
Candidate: 25.0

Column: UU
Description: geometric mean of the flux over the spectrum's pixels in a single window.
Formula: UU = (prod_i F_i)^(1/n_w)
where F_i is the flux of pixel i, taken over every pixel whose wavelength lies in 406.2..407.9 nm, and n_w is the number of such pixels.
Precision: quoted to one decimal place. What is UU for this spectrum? 11.9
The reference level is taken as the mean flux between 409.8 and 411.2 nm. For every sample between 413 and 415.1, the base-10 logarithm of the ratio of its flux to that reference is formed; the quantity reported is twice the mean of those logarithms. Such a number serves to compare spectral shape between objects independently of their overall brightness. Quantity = 0.043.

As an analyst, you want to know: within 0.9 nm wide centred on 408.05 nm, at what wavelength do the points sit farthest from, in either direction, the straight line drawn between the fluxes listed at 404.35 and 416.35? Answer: 407.65 nm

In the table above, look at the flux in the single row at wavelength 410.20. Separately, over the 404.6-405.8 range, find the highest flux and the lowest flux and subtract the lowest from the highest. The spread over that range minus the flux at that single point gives -12.0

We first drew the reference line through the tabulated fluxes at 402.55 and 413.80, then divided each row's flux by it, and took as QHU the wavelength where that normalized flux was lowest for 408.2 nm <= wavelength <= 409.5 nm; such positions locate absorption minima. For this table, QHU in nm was 408.55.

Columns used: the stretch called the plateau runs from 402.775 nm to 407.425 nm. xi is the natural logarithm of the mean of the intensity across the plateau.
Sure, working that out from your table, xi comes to 2.50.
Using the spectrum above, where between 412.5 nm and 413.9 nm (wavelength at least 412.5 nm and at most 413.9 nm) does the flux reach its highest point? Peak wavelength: 413.50 nm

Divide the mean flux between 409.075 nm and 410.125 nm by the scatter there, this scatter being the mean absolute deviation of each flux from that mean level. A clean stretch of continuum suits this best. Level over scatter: 50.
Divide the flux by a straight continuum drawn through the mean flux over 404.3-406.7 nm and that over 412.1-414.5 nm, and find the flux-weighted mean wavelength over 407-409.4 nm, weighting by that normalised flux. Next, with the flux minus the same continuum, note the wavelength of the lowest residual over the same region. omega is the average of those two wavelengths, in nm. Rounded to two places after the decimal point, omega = 407.85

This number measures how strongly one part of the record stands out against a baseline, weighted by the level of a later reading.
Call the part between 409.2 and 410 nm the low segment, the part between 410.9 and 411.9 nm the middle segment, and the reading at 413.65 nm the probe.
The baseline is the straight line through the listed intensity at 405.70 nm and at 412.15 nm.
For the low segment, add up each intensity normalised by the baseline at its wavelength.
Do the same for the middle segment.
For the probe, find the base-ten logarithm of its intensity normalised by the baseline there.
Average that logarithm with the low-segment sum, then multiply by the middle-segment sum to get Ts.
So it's 16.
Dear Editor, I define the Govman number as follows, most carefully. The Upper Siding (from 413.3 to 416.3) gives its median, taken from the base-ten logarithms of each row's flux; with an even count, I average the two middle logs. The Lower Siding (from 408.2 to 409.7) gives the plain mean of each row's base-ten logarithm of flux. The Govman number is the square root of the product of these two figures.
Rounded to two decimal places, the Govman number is 1.10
